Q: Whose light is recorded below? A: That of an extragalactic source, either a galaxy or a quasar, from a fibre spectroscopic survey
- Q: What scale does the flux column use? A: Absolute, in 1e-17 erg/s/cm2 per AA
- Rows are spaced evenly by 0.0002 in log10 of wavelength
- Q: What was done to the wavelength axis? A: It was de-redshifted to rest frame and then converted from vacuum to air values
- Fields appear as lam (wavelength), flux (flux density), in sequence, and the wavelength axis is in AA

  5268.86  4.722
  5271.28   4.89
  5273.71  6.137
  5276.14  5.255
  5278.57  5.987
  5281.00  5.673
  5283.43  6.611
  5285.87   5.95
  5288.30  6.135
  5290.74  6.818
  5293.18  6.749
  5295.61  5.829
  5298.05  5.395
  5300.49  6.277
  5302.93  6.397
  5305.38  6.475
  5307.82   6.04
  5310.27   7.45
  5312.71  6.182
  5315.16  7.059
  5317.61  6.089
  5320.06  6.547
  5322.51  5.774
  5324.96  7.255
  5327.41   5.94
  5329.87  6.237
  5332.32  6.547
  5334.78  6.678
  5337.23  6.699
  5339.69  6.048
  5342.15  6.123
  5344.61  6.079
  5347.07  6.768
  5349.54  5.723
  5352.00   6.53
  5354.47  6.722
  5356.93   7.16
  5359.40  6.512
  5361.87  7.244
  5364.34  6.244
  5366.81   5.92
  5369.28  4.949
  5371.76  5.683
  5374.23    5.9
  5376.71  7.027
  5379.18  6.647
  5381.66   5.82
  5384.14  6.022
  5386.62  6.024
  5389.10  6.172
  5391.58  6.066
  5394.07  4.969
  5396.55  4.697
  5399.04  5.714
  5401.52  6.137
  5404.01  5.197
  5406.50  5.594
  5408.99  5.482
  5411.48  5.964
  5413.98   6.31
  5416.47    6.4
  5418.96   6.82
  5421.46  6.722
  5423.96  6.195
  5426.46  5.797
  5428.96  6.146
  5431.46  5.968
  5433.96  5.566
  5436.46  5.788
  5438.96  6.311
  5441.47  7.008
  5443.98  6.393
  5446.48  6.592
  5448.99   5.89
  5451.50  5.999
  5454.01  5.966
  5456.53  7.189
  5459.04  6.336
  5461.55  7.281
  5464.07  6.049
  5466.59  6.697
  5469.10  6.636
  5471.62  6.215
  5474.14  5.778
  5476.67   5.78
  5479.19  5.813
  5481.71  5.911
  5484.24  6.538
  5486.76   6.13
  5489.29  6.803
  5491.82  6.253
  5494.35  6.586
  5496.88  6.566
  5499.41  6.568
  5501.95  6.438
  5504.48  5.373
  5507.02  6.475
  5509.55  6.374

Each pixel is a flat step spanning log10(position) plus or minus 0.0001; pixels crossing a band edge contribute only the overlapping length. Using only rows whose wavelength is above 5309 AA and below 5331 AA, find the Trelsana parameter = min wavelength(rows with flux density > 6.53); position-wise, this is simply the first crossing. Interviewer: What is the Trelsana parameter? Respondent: 5310.27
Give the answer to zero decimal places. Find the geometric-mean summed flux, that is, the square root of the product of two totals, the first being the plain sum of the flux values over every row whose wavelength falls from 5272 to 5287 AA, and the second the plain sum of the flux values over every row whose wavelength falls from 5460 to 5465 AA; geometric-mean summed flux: 22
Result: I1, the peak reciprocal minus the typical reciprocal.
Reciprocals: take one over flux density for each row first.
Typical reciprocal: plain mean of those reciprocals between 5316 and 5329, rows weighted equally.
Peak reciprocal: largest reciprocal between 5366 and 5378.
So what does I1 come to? 0.043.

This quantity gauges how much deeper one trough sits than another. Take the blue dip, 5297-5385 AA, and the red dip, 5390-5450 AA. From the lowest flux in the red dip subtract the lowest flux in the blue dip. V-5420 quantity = -0.25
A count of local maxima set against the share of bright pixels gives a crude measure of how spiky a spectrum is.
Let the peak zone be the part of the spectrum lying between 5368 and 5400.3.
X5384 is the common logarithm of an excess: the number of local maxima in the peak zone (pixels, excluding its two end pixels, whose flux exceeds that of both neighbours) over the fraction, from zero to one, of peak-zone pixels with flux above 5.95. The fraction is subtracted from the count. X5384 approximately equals 0.19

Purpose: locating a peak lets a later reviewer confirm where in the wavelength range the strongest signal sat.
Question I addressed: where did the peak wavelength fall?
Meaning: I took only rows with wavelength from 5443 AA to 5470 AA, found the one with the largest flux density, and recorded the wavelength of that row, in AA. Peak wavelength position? 5461.55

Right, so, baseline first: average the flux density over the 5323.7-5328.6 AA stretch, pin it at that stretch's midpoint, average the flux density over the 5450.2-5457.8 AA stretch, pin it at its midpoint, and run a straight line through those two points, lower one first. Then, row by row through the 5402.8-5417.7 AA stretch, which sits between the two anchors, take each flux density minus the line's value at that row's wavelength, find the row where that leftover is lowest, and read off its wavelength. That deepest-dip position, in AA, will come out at 5404.01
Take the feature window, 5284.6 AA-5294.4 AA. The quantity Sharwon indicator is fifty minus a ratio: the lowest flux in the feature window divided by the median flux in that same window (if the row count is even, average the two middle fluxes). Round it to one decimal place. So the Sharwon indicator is 49.1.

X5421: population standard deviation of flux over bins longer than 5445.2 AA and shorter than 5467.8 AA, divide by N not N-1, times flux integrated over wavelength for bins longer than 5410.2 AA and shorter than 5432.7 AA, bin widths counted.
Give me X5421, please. 70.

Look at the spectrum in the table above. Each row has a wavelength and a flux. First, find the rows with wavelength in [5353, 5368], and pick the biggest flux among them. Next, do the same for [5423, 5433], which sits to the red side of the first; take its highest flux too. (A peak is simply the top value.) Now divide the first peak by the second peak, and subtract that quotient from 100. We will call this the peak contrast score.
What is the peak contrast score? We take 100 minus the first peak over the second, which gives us 98.8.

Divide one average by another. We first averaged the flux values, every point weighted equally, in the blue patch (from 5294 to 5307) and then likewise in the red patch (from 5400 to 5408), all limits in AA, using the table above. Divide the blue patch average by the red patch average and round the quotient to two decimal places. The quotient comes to 1.08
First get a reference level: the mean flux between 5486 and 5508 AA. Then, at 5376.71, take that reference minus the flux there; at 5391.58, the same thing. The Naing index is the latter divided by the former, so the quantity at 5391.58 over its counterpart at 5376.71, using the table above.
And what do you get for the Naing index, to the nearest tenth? -0.4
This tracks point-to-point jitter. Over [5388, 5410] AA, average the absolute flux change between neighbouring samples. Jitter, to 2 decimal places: 0.55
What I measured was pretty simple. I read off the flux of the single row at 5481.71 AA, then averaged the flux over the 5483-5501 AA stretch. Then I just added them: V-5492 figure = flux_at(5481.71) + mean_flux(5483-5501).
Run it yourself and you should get 12.4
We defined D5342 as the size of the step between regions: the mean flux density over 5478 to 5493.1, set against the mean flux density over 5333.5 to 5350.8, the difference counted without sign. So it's 0.06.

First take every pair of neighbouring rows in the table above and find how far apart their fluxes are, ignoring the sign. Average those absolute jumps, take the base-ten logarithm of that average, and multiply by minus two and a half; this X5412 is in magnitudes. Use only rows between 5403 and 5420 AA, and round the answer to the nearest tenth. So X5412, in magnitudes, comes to 1.3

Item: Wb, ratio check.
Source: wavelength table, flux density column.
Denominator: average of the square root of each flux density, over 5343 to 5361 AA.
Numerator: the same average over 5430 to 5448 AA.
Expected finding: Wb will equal 0.979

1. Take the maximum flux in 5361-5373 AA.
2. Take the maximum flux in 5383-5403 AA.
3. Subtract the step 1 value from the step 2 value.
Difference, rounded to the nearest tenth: -1.1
